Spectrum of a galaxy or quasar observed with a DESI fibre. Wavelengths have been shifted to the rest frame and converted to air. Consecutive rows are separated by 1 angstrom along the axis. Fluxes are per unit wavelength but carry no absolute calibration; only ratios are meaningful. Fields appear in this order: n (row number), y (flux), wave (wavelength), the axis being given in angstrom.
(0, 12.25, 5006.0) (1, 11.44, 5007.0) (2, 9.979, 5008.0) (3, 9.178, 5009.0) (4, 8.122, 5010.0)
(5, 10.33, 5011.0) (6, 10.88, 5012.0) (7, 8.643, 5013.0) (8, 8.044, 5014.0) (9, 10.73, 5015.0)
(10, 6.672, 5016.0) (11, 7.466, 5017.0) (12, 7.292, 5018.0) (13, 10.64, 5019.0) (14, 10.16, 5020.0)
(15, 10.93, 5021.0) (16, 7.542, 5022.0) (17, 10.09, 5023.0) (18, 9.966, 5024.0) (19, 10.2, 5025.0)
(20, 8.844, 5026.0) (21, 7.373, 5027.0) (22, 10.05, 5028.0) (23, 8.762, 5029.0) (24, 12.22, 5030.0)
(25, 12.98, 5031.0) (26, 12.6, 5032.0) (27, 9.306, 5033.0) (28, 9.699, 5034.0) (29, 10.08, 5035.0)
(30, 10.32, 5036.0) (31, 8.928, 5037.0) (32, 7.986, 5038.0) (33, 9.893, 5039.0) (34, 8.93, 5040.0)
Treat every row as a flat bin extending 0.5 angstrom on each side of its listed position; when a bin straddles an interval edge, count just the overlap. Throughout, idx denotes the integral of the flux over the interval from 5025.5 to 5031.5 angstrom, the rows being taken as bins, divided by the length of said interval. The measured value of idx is 10.0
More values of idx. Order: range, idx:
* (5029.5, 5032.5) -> 12.6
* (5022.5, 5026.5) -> 9.8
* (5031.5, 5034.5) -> 10.5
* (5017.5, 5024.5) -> 9.5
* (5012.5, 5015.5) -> 9.1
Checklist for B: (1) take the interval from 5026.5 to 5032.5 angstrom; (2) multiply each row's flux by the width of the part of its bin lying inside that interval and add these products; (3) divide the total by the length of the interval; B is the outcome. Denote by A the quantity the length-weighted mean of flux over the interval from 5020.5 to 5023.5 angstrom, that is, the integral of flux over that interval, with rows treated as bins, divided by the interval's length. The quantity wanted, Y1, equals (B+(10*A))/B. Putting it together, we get 10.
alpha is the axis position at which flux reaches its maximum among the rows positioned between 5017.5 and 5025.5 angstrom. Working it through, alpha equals 5021.0 angstrom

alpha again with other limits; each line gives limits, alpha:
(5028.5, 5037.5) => 5031.0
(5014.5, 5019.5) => 5015.0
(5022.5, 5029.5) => 5025.0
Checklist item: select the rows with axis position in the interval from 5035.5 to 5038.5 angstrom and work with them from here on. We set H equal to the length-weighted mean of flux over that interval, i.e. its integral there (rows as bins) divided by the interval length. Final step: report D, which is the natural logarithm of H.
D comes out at 2.21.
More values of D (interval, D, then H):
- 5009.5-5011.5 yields 2.22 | 9.2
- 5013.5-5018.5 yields 2.08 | 8.0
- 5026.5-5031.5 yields 2.33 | 10.3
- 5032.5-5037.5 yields 2.27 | 9.7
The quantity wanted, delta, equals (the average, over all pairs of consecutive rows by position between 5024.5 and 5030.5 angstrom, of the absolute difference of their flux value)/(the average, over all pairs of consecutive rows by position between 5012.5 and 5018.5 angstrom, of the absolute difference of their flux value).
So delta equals 1.2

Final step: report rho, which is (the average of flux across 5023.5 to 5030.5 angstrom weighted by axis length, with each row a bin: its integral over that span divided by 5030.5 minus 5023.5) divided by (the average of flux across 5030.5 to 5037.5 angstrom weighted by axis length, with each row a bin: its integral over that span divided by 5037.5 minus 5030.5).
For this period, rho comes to 0.91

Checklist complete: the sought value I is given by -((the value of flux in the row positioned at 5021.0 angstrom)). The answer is -10.9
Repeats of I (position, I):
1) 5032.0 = -12.6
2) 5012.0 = -10.9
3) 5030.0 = -12.2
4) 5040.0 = -8.9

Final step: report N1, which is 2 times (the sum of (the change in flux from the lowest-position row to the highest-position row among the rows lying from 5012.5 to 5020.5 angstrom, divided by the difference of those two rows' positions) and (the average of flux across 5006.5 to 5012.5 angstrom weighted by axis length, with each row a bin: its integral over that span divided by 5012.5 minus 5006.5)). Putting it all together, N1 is 20.4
